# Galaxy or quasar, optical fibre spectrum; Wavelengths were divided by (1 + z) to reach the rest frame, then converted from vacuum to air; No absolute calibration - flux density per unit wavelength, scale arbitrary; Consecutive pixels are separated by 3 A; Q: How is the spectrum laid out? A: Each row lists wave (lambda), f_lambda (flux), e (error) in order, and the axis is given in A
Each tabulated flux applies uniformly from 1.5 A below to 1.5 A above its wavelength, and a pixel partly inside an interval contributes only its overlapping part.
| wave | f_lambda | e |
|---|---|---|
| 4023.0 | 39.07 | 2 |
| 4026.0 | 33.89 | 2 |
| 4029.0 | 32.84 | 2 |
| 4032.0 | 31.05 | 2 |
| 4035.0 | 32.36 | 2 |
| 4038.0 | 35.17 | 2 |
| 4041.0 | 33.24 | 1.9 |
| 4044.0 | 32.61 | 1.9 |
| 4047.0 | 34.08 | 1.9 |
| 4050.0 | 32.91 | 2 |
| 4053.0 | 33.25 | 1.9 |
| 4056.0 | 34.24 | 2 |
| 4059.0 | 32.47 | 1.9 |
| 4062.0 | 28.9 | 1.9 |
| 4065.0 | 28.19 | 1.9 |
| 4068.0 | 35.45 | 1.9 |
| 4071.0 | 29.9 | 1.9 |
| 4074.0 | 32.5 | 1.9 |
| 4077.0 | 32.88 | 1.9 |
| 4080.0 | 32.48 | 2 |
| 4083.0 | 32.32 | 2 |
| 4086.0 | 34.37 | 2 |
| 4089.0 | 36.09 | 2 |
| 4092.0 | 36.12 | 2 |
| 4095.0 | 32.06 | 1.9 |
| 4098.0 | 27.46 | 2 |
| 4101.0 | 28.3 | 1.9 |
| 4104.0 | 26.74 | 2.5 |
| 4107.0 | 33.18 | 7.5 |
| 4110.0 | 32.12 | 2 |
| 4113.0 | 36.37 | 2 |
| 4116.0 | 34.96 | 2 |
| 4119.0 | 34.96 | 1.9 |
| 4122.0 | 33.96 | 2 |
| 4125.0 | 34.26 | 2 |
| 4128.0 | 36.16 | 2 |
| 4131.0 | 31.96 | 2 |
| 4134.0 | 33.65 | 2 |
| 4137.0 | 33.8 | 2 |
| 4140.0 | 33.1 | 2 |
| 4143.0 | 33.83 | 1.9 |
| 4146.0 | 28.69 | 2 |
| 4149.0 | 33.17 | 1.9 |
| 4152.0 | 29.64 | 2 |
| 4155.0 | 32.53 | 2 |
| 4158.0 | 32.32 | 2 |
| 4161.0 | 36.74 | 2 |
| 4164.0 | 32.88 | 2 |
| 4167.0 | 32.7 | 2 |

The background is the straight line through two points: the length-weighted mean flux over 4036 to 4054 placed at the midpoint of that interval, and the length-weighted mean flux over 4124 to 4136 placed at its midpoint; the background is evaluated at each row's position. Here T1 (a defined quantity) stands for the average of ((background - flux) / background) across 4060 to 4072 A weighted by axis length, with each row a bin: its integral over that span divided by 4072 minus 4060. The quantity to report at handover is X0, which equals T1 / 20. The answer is 0.0043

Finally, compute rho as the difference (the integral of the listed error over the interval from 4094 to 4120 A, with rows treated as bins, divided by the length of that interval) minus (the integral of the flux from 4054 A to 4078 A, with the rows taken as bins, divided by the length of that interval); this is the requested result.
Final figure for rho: -29.2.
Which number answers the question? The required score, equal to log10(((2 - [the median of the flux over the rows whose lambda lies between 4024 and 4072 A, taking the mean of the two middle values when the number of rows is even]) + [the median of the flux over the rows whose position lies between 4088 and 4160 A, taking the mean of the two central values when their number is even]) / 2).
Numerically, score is 0.1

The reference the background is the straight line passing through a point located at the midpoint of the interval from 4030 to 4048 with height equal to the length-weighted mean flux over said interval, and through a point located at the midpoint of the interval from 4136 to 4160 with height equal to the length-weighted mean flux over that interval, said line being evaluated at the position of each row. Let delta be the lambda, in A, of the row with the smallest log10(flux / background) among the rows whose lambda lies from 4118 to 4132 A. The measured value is 4131.0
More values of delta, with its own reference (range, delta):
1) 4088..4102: 4098.0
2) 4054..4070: 4065.0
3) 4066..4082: 4071.0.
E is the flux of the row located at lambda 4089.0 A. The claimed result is 36.09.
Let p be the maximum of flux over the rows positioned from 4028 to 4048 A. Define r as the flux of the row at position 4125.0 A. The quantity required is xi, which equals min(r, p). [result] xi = 34.3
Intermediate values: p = 35.17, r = 34.26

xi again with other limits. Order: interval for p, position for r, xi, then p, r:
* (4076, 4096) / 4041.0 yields 33.2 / 36.12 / 33.24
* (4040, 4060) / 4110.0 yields 32.1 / 34.24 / 32.12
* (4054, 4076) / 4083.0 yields 32.3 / 35.45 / 32.32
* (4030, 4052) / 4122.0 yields 34.0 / 35.17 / 33.96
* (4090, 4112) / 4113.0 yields 36.1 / 36.12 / 36.37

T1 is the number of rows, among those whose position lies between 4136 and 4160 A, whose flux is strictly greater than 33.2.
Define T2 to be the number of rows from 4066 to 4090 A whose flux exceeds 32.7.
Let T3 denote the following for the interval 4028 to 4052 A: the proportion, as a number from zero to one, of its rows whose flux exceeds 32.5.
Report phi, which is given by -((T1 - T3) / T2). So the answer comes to -0.31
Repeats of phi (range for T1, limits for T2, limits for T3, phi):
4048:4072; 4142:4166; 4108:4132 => -0.56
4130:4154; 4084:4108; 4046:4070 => -0.59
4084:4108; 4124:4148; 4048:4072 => -0.42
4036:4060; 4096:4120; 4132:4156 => -1.06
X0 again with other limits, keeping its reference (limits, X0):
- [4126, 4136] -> 0.0001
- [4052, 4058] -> -0.0002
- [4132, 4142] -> 0.0008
